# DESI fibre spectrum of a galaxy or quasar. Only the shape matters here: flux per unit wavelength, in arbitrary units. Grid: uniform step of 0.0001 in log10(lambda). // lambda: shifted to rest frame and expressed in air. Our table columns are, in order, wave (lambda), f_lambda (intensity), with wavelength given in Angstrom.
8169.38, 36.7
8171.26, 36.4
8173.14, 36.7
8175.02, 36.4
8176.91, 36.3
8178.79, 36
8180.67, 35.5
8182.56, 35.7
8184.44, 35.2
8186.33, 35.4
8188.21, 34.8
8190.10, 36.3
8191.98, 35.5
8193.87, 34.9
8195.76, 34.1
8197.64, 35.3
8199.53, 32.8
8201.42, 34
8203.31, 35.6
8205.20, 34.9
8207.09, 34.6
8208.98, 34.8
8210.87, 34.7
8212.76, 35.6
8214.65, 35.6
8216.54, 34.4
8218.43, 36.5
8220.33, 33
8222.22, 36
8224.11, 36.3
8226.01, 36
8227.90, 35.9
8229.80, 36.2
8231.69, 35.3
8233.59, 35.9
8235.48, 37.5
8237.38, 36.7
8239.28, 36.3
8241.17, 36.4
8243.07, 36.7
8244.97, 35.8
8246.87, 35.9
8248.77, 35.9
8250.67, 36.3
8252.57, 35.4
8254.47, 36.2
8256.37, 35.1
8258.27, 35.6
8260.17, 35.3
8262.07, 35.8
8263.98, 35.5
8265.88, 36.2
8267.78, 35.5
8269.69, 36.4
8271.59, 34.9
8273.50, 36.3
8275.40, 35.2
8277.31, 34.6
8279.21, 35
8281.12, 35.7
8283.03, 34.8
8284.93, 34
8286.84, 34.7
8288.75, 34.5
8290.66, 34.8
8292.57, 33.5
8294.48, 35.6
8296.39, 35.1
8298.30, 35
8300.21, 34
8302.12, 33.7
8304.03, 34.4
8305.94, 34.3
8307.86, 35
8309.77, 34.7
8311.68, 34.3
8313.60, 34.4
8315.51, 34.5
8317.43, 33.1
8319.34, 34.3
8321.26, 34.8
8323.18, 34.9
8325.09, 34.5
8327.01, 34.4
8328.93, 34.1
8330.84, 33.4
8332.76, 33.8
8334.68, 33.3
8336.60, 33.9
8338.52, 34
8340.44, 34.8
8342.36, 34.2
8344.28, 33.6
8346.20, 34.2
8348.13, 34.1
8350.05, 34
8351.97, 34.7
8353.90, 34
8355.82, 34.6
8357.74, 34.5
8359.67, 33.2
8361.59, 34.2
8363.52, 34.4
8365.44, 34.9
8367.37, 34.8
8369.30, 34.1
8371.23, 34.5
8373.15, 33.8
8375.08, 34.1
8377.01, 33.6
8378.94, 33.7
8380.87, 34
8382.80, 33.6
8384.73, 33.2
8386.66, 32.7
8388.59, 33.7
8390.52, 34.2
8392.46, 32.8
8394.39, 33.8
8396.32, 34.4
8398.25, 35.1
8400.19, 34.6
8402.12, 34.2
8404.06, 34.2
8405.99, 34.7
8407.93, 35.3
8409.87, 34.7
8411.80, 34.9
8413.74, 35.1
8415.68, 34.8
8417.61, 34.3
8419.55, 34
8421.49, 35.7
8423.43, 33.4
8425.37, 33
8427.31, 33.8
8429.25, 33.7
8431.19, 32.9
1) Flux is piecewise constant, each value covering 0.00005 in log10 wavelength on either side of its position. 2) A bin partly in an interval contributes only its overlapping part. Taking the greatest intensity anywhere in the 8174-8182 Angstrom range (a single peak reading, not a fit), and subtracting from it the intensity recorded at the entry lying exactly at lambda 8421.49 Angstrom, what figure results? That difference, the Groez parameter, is 0.7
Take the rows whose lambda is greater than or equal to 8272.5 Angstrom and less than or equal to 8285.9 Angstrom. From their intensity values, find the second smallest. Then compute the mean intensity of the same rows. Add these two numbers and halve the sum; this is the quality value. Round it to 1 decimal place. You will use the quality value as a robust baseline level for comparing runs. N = 34.8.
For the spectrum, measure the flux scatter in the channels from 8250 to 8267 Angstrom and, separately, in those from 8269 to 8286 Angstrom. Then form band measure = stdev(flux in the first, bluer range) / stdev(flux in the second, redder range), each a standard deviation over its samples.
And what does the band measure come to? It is 0.55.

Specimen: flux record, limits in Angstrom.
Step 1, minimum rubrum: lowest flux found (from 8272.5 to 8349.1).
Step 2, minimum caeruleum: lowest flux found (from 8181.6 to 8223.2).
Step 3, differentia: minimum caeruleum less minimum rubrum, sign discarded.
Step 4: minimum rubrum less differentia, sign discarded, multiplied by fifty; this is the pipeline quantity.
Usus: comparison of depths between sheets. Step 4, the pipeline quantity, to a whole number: 1640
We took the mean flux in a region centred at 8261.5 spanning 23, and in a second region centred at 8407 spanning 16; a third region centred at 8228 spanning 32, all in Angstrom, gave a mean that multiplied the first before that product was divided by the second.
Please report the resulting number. 36.9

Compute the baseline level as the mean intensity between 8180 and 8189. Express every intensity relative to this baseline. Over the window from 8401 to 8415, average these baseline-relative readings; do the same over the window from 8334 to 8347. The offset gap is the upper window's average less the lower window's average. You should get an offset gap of 0.7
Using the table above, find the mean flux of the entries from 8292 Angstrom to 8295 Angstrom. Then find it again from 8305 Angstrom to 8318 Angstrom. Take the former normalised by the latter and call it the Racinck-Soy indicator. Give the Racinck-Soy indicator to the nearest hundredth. 1.01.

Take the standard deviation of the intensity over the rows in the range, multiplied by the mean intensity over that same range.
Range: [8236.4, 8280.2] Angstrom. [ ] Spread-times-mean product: 21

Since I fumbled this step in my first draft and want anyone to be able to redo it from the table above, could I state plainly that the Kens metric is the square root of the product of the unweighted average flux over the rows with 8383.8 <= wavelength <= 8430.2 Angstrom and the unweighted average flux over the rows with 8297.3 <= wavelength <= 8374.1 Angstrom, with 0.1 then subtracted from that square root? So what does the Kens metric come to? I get 34.1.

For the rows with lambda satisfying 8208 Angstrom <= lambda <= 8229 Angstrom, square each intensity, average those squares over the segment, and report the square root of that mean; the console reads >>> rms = 35.4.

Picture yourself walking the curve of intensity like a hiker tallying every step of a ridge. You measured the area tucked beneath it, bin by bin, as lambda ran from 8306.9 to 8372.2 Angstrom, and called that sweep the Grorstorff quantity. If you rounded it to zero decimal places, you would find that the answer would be 2236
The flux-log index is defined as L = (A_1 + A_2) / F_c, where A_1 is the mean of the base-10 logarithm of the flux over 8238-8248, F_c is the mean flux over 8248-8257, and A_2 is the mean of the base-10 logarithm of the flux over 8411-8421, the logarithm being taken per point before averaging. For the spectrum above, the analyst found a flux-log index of 0.087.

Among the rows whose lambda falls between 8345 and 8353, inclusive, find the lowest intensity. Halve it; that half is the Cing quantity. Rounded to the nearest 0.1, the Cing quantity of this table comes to 17.0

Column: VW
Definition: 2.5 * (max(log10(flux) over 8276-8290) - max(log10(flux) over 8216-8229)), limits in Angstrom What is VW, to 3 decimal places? -0.024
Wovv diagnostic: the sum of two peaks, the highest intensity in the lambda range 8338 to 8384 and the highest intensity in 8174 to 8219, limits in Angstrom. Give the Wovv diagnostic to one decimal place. 71.4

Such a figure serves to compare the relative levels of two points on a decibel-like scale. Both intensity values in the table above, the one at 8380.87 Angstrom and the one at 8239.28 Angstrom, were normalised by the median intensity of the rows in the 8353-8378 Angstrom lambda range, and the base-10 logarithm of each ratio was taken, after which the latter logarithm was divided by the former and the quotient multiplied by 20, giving -203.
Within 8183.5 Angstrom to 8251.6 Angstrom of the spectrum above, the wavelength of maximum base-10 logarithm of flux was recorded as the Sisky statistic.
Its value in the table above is 8235.48 Angstrom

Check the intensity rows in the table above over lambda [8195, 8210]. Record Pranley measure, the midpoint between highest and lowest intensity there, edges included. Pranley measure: 34.2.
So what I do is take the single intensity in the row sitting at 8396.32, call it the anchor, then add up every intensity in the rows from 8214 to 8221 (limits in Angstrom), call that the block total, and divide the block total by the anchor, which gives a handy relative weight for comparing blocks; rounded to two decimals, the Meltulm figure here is 4.06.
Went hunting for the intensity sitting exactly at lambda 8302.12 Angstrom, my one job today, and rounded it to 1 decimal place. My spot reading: 33.7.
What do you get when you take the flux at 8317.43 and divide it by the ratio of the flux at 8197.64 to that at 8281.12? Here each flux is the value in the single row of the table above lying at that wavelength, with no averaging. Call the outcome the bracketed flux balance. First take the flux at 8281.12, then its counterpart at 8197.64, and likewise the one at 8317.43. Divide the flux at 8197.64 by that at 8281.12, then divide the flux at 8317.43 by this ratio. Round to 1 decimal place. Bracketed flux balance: 33.5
